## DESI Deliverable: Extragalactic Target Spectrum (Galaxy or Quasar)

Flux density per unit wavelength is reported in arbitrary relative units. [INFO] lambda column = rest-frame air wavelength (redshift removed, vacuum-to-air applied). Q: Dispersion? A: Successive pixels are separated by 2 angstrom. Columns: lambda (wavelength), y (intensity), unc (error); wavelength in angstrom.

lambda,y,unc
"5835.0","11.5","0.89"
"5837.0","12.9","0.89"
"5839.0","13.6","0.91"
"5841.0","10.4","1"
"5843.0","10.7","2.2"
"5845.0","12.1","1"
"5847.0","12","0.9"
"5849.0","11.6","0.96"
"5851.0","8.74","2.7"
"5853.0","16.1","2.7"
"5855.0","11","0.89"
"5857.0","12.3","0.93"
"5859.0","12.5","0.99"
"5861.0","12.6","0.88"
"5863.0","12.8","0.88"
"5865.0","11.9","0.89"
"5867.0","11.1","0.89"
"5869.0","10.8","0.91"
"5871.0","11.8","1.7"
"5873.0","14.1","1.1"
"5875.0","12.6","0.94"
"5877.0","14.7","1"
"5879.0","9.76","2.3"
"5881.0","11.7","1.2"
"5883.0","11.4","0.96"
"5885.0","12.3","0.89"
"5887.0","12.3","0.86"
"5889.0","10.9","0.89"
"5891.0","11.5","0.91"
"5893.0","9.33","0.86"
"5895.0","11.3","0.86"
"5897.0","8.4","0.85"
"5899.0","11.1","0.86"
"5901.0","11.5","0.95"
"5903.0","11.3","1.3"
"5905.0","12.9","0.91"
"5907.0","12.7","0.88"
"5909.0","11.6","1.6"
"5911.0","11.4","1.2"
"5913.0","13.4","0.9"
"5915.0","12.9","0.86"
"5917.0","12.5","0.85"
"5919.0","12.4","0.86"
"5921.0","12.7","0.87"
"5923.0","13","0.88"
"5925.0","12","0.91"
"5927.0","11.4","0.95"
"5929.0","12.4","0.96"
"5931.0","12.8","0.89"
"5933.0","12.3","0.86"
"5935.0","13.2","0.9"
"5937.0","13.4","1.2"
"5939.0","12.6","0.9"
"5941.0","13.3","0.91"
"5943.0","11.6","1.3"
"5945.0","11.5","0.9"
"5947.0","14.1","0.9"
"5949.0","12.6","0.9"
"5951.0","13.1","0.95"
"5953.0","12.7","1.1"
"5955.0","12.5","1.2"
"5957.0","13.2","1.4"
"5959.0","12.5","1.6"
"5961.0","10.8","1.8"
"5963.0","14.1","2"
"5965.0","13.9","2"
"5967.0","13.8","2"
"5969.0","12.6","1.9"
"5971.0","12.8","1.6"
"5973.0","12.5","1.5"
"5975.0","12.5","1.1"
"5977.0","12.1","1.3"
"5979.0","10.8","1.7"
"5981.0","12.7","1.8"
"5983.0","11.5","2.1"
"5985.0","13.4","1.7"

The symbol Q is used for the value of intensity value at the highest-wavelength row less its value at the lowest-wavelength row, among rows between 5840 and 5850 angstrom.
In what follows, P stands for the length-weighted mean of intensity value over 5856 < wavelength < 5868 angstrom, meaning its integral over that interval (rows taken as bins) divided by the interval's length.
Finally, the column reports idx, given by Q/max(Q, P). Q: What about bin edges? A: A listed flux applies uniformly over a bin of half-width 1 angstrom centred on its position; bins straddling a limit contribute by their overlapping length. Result 0.10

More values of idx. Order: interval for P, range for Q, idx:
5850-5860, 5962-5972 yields -0.11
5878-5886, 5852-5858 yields -0.34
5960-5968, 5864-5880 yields -0.16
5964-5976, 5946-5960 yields -0.12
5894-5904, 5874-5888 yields -0.03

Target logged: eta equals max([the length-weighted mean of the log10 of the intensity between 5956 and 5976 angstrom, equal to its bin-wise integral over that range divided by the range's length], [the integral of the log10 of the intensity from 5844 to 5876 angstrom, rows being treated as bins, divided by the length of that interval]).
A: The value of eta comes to 1.108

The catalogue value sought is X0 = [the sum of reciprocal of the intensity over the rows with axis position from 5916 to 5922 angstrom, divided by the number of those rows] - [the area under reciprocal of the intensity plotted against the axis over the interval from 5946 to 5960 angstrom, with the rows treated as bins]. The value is -1.0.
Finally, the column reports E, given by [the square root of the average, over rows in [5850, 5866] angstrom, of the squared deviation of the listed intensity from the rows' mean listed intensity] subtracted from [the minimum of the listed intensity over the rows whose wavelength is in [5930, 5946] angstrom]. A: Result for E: 9.6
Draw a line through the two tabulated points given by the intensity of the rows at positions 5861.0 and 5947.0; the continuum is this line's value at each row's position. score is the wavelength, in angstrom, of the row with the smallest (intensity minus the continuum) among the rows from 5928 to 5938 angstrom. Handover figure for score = 5933.0 angstrom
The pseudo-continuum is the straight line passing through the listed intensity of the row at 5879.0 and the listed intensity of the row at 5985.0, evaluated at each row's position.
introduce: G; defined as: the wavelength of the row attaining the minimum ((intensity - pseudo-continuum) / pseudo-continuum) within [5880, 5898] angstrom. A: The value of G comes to 5897.0 angstrom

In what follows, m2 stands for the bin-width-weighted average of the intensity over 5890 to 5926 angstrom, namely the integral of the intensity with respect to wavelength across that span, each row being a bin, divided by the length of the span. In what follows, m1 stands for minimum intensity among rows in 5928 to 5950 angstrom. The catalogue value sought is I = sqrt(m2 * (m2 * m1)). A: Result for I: 39.9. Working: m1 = 11.5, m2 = 11.8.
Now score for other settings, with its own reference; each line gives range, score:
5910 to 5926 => 5911.0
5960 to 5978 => 5961.0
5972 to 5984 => 5979.0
